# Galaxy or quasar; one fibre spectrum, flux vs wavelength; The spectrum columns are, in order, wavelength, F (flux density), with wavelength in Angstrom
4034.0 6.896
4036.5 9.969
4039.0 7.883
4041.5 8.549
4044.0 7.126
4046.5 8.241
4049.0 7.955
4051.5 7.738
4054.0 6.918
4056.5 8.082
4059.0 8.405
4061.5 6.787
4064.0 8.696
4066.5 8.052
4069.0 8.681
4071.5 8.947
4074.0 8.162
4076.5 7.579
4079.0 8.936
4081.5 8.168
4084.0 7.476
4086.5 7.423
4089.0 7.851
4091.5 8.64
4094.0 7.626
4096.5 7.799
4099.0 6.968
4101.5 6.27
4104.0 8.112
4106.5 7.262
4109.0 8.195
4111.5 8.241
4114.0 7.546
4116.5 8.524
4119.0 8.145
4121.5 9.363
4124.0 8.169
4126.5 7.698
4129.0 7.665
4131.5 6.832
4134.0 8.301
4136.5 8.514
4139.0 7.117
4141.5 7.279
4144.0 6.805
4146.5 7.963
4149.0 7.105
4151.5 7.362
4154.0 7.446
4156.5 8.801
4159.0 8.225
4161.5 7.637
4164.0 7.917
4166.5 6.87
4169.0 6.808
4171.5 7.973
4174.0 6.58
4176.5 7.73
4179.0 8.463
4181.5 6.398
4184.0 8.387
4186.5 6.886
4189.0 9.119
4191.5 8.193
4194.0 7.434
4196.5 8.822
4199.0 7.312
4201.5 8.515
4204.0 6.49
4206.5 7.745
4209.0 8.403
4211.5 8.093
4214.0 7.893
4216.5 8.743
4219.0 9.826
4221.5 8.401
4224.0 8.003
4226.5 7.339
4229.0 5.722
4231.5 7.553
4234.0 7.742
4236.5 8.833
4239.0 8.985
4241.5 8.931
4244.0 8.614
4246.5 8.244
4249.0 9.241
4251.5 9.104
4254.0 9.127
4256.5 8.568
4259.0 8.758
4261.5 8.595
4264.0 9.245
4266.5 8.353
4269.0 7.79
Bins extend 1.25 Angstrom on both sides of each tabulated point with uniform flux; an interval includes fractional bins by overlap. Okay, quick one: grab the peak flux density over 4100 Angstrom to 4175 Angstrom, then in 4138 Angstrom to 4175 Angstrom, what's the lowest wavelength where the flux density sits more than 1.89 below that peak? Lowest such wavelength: 4139.0 Angstrom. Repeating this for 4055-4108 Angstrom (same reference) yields 4061.5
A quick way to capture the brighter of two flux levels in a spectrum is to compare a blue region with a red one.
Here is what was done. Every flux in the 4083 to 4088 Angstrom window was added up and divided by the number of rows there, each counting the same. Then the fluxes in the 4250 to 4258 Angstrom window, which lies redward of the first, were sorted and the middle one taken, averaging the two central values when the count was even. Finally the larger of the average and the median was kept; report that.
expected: 9.1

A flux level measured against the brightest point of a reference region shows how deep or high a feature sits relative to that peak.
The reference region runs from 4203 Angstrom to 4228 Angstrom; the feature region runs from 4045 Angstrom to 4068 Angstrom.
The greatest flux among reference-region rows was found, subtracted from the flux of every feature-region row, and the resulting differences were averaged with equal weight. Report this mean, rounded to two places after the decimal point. -1.95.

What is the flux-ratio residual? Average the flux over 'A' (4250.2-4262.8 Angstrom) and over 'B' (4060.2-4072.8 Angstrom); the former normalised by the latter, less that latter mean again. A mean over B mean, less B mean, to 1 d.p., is -7.2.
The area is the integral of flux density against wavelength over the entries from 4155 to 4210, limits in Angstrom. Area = 427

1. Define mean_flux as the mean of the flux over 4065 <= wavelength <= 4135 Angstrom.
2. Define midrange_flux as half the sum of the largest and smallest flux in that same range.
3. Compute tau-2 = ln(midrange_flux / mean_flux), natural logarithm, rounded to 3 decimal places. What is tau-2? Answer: -0.017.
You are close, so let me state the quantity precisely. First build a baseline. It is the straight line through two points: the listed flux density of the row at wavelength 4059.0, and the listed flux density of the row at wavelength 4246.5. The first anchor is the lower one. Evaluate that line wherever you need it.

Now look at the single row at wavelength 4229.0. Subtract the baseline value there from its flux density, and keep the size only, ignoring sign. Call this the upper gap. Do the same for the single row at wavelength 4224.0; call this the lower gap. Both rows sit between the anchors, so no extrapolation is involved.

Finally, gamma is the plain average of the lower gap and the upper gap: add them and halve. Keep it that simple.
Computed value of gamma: 1.4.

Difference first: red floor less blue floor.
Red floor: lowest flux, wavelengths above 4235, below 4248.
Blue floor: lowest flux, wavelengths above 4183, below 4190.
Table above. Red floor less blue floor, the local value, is 1.4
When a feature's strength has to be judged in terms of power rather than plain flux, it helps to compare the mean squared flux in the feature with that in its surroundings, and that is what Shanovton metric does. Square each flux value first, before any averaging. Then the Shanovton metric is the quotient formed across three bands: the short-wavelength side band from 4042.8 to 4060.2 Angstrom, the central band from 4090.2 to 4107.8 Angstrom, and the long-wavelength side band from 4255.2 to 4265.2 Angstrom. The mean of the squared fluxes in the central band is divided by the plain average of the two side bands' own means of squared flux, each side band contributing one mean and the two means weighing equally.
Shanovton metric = 0.83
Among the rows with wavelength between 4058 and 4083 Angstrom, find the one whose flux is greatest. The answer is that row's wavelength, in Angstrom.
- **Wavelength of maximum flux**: 4071.5 Angstrom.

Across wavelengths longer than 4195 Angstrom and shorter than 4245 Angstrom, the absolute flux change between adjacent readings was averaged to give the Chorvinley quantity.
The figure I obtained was 0.89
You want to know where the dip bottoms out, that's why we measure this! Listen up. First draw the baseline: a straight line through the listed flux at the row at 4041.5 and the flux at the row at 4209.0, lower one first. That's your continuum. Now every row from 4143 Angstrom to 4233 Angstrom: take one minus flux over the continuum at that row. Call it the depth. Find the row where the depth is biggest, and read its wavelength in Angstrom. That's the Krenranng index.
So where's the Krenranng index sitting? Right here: 4229.0 Angstrom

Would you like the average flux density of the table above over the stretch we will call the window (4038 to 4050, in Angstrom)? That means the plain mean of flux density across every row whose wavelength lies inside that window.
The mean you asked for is 8.0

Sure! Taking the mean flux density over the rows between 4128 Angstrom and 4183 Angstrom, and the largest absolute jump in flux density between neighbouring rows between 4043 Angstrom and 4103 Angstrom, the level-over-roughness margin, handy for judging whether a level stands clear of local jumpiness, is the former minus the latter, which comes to 5.6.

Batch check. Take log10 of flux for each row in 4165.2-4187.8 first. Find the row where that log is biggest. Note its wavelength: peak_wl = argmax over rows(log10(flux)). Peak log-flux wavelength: 4179.0 Angstrom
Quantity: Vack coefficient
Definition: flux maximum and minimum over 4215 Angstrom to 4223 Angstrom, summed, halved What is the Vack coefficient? 9.1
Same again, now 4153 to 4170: 7.8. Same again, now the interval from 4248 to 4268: 8.8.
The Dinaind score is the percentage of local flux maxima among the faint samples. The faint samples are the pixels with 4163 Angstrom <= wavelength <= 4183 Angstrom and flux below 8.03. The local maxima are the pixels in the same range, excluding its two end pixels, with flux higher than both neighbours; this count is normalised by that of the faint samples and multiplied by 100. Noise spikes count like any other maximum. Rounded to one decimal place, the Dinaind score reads 28.6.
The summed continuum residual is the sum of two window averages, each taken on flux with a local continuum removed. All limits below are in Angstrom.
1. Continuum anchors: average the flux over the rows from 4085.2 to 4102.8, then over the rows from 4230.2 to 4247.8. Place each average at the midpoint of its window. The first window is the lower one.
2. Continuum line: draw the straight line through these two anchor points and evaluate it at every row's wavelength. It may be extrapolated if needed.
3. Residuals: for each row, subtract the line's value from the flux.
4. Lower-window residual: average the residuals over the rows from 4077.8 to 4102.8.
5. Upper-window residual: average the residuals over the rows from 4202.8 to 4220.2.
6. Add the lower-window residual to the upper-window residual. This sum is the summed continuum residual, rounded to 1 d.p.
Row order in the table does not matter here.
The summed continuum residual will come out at 0.2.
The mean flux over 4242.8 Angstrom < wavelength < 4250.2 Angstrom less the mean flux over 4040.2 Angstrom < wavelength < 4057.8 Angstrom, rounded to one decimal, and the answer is 0.9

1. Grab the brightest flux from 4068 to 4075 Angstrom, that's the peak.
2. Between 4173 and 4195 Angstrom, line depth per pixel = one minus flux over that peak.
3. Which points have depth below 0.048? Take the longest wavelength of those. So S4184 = 4189.0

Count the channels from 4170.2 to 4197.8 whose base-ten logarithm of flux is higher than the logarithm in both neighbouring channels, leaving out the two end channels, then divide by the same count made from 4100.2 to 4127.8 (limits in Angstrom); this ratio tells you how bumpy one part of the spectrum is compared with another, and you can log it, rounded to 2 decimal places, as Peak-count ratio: 0.75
